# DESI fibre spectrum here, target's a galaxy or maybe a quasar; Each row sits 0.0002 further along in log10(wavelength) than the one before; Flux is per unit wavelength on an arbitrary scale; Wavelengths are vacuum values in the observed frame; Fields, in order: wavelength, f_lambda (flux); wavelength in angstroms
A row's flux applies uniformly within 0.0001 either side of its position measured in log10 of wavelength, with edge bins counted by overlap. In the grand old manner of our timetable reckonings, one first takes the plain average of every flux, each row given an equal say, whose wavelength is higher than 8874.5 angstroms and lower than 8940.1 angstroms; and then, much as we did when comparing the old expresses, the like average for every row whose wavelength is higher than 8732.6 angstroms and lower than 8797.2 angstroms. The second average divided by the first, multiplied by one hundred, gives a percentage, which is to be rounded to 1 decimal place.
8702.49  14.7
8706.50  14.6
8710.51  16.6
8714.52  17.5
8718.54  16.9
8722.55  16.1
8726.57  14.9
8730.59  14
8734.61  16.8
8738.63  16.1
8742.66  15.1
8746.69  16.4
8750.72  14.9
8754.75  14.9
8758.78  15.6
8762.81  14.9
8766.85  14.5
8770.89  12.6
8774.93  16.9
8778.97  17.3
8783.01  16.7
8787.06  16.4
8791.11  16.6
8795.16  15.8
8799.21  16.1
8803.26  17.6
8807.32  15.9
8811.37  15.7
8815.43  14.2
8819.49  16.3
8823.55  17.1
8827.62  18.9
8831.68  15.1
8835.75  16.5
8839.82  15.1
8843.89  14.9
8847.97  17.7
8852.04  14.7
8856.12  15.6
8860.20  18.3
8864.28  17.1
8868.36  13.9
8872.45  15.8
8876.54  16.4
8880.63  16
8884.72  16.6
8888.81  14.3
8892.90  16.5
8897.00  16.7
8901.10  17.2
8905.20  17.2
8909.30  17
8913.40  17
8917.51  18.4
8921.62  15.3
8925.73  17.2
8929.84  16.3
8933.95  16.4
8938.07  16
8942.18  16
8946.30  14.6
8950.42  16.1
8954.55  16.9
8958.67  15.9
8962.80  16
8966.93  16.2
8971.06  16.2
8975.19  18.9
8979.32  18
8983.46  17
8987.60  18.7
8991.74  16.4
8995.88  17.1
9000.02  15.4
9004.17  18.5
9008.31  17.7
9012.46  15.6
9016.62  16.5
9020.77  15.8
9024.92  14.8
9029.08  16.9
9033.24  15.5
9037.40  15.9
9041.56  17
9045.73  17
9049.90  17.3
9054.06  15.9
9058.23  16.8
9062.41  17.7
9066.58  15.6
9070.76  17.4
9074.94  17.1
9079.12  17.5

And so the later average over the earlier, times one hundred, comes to 95.1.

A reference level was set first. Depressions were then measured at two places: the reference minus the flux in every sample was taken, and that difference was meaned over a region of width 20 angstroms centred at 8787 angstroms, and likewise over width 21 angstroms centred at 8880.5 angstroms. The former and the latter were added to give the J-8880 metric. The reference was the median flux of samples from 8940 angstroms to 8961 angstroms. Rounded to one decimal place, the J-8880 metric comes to -0.4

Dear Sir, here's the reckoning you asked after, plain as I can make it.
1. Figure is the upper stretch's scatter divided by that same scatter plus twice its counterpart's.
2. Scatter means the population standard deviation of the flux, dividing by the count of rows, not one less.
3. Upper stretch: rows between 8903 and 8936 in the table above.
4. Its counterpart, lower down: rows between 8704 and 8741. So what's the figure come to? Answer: 0.27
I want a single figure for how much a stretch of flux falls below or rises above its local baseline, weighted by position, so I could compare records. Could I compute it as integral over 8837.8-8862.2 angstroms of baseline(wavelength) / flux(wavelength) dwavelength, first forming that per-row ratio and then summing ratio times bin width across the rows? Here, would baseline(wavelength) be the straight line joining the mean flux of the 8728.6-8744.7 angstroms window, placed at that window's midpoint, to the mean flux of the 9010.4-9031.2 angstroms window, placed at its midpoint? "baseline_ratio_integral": 24.0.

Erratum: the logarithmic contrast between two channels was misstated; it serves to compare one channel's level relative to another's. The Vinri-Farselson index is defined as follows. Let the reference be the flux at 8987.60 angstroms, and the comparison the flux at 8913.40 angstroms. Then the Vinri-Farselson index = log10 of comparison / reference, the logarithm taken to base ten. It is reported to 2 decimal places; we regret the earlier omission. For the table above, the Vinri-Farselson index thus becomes -0.04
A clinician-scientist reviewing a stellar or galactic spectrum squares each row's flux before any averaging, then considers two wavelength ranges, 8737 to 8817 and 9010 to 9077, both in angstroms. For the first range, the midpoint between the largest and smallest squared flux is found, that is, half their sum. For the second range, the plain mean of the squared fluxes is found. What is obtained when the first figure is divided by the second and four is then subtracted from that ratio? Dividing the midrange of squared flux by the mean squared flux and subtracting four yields -3.13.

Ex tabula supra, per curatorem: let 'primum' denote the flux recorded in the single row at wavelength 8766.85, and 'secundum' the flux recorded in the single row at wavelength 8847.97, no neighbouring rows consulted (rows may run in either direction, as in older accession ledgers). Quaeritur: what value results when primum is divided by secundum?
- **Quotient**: 0.82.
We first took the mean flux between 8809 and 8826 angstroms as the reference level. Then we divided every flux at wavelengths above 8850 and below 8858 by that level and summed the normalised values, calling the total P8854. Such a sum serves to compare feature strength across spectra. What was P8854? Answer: 1.91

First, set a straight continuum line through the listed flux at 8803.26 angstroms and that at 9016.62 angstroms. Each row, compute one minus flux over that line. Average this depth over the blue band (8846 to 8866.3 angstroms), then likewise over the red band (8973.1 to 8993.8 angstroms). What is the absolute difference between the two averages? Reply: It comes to 0.105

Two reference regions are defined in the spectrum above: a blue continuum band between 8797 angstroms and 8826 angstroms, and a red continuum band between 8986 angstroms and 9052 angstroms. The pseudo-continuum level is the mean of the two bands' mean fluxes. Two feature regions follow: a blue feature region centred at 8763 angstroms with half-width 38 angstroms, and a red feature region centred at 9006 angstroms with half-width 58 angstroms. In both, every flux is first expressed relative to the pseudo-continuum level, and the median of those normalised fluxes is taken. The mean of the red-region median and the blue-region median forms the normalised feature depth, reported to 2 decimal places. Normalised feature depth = 0.99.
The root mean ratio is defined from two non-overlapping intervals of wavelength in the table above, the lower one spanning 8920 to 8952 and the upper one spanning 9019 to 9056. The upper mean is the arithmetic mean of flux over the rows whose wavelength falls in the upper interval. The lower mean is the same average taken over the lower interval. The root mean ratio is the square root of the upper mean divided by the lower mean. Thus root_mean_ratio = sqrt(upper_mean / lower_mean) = 1.008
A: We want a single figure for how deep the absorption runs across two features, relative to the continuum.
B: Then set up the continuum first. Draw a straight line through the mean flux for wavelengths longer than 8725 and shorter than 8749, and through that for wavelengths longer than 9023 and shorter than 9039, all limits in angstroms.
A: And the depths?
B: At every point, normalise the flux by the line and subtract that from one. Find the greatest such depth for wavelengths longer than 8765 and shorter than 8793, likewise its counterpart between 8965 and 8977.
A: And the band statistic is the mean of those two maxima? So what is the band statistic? 0.08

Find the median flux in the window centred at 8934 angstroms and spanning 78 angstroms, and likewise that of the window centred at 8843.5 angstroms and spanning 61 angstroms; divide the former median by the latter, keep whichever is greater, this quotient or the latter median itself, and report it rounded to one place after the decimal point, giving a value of 15.8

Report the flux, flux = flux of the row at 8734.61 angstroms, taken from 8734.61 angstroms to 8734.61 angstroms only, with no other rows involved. 16.8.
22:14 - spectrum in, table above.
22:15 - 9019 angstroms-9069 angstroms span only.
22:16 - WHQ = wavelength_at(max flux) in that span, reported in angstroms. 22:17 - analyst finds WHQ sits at 9062.41 angstroms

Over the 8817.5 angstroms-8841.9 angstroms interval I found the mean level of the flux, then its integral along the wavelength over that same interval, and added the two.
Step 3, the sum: 419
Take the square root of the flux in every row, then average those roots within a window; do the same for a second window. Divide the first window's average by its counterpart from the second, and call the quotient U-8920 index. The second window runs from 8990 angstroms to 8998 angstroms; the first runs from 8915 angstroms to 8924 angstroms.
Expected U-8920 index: 1.00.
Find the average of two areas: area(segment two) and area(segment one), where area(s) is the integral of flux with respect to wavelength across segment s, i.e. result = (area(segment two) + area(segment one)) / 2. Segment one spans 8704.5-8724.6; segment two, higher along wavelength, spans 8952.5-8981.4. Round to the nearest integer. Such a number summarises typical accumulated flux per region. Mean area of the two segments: 408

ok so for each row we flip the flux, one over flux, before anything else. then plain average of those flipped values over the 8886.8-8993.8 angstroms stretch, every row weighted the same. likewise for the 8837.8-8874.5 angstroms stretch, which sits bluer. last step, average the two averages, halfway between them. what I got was 0.0619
